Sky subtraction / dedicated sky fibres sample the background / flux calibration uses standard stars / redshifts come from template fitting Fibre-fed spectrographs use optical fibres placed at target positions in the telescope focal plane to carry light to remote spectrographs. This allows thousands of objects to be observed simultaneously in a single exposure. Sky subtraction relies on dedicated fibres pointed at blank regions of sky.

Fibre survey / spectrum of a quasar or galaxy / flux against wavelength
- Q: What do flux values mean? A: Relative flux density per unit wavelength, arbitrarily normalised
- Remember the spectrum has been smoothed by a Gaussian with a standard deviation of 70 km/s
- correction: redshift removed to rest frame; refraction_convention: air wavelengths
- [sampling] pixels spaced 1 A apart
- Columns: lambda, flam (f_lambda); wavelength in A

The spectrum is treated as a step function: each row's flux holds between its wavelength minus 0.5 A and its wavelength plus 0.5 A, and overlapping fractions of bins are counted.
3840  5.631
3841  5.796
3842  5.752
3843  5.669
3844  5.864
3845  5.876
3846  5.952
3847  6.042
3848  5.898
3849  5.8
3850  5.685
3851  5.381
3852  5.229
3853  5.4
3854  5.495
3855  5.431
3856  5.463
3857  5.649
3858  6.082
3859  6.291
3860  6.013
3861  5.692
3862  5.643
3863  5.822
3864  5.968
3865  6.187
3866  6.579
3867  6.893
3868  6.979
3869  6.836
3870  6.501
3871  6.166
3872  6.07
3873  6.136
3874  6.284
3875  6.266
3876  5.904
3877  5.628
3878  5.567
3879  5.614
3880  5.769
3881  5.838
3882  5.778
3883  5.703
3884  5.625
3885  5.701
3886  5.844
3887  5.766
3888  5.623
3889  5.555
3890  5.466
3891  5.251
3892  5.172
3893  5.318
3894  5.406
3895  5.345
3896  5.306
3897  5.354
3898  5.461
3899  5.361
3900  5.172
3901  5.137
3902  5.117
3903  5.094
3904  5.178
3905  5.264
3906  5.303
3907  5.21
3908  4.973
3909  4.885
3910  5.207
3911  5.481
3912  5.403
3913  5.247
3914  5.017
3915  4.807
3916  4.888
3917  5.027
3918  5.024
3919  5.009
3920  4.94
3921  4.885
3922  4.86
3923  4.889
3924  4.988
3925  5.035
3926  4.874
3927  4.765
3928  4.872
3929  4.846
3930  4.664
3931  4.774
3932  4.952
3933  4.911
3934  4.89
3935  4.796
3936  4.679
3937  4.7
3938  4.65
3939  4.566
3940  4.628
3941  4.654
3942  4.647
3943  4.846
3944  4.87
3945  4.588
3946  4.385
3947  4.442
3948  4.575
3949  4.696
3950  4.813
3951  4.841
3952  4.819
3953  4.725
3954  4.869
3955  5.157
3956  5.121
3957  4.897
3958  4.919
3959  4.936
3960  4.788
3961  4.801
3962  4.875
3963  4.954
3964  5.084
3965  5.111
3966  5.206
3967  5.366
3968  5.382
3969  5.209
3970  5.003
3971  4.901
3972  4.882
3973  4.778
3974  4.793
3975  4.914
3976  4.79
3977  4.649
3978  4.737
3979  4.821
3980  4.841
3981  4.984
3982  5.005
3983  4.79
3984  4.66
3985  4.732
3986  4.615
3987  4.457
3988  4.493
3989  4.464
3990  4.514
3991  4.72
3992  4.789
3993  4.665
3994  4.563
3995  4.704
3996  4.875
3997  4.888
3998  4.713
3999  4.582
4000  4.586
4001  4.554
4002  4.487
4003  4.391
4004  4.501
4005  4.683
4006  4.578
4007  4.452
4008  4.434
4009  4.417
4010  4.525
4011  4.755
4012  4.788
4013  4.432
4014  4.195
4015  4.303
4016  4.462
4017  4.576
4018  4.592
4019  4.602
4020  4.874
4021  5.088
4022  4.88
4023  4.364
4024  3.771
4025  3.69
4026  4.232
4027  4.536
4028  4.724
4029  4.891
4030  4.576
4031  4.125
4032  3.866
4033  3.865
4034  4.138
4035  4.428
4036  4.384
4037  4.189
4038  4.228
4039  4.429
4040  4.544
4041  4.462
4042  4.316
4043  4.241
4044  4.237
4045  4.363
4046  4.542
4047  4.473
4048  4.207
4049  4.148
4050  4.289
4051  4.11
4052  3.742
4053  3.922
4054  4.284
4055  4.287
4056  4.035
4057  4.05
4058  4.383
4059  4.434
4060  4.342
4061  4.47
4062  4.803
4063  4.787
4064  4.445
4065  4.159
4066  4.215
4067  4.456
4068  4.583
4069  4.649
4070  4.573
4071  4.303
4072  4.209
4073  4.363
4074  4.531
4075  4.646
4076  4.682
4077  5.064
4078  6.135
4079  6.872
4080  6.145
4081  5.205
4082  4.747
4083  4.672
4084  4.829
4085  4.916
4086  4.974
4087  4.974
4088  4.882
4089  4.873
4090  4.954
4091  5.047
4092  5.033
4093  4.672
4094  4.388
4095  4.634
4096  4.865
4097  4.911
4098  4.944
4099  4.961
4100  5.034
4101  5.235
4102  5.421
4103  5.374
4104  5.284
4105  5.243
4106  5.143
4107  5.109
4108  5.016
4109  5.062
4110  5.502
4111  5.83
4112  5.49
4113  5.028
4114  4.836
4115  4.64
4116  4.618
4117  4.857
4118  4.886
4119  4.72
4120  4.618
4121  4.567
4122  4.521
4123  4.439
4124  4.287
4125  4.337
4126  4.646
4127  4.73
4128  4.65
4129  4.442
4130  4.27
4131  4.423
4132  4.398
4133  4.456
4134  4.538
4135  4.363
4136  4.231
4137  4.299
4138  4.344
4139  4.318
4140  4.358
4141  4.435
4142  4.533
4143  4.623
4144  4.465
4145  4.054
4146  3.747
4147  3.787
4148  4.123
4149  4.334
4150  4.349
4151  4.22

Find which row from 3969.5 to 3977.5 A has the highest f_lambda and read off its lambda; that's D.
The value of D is 3970 A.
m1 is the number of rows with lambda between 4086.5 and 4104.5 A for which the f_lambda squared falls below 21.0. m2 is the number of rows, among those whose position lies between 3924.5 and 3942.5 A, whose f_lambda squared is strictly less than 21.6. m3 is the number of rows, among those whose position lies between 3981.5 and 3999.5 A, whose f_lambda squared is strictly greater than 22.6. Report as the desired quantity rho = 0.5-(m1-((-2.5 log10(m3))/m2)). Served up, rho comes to -1.1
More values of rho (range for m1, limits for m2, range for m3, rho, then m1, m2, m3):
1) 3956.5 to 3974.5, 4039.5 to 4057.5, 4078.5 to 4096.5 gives 0.3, 0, 18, 13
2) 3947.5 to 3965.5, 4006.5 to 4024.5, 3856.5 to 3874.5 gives -0.7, 1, 13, 18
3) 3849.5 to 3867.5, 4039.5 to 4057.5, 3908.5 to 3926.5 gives 0.3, 0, 18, 18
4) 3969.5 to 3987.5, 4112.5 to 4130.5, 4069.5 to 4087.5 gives -0.7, 1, 11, 9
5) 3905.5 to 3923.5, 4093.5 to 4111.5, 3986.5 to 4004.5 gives -0.1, 0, 2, 3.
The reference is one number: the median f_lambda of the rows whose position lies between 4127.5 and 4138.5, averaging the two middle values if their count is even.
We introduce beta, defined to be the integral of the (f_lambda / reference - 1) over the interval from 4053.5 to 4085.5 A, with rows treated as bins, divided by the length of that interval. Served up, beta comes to 0.07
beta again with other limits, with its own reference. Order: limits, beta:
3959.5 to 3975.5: 0.14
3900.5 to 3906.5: 0.18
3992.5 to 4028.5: 0.03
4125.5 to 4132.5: 0.03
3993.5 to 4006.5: 0.05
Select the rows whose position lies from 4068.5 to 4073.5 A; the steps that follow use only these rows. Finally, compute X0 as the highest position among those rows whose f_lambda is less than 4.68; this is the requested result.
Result 4073 A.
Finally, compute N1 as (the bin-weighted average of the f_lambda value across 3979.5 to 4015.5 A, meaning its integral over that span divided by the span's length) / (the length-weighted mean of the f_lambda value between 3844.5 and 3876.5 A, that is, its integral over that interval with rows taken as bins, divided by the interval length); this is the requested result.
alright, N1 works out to 0.77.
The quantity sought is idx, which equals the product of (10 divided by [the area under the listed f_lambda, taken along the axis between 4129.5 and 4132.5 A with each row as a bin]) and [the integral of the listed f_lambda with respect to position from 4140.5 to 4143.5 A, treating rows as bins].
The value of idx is 10.4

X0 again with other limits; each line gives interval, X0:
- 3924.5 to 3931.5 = 3930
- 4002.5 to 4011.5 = 4010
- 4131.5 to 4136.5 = 4136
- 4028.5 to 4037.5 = 4037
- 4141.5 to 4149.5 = 4149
